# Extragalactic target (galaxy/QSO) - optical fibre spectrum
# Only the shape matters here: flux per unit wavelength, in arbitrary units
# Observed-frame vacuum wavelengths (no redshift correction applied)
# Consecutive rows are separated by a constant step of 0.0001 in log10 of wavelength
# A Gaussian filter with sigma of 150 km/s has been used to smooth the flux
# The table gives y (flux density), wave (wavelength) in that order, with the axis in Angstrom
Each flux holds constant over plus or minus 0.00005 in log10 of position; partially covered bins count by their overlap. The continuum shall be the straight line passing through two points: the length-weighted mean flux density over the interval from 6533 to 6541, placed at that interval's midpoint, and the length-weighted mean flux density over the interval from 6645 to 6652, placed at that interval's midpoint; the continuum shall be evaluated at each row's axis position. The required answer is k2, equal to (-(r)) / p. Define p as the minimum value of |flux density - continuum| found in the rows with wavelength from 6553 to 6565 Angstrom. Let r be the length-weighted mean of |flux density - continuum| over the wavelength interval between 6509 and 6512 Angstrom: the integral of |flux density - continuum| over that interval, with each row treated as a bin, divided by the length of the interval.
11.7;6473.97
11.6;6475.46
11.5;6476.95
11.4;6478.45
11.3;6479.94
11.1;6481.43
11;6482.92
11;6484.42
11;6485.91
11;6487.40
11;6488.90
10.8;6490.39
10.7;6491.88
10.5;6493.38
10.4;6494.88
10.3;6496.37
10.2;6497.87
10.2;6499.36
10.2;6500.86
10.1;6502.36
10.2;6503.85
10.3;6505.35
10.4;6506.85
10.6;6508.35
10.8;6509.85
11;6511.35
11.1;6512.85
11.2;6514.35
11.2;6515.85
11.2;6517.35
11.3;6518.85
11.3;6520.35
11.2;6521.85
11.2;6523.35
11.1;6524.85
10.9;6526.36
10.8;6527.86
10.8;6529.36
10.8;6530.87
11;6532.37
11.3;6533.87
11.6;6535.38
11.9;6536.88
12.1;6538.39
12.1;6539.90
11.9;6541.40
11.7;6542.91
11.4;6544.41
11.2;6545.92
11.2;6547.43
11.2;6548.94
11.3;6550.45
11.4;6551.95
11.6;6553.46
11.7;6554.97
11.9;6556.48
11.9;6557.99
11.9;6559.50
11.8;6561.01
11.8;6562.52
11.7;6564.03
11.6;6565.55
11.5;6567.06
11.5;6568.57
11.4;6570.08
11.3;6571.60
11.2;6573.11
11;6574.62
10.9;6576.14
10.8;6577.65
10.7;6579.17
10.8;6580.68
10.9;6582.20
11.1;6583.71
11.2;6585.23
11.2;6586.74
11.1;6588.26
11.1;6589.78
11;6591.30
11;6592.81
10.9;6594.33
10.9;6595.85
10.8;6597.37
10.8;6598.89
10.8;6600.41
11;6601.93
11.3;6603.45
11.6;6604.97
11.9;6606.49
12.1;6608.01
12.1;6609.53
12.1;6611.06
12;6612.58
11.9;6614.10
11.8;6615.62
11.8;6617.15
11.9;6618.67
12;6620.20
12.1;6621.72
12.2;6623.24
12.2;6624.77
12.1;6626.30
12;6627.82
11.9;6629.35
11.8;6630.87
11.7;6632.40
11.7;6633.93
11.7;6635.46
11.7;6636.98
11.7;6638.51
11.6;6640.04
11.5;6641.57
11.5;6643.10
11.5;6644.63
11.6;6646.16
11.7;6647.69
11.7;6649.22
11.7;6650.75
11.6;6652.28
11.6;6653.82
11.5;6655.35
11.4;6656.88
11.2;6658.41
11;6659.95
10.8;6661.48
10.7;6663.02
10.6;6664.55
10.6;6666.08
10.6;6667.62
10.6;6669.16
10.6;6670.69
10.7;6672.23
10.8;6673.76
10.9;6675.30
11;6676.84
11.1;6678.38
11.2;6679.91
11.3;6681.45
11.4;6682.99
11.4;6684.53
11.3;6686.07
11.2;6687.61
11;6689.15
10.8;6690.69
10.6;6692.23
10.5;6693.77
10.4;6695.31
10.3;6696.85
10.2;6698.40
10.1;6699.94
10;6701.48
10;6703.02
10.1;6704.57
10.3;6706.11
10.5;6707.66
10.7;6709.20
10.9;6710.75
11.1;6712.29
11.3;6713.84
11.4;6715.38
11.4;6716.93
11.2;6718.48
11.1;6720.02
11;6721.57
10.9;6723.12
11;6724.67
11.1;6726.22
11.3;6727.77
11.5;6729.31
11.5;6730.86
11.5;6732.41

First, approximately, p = 0.03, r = 0.94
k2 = -28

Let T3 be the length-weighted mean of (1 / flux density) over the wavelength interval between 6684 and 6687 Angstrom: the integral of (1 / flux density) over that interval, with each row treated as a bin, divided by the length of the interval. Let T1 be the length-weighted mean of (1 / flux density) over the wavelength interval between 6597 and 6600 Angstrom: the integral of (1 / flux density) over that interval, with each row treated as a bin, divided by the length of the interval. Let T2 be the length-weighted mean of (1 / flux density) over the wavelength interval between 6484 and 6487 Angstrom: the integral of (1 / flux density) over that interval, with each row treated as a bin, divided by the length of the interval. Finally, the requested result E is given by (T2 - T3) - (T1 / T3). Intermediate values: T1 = 0.0926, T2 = 0.091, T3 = 0.088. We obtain -1.05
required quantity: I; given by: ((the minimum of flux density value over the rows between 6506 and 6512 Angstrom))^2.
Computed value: 108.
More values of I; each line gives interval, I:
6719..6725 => 119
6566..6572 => 128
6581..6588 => 119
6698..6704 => 100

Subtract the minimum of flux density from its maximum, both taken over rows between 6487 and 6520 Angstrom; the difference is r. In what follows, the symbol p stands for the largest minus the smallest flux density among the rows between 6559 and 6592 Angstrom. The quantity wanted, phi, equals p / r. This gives 1.00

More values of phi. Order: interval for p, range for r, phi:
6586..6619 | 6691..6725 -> 0.93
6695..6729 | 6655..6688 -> 1.56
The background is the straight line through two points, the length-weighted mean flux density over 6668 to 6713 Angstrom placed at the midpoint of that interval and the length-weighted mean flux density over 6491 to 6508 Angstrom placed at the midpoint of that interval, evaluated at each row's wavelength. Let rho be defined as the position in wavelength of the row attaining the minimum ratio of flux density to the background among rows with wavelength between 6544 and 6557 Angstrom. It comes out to 6548.94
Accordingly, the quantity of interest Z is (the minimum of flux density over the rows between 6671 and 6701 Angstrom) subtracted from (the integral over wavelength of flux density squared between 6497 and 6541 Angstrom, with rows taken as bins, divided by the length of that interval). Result 111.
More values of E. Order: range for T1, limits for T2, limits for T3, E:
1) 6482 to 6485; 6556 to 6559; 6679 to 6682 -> -1.02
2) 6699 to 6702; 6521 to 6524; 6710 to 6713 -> -1.09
